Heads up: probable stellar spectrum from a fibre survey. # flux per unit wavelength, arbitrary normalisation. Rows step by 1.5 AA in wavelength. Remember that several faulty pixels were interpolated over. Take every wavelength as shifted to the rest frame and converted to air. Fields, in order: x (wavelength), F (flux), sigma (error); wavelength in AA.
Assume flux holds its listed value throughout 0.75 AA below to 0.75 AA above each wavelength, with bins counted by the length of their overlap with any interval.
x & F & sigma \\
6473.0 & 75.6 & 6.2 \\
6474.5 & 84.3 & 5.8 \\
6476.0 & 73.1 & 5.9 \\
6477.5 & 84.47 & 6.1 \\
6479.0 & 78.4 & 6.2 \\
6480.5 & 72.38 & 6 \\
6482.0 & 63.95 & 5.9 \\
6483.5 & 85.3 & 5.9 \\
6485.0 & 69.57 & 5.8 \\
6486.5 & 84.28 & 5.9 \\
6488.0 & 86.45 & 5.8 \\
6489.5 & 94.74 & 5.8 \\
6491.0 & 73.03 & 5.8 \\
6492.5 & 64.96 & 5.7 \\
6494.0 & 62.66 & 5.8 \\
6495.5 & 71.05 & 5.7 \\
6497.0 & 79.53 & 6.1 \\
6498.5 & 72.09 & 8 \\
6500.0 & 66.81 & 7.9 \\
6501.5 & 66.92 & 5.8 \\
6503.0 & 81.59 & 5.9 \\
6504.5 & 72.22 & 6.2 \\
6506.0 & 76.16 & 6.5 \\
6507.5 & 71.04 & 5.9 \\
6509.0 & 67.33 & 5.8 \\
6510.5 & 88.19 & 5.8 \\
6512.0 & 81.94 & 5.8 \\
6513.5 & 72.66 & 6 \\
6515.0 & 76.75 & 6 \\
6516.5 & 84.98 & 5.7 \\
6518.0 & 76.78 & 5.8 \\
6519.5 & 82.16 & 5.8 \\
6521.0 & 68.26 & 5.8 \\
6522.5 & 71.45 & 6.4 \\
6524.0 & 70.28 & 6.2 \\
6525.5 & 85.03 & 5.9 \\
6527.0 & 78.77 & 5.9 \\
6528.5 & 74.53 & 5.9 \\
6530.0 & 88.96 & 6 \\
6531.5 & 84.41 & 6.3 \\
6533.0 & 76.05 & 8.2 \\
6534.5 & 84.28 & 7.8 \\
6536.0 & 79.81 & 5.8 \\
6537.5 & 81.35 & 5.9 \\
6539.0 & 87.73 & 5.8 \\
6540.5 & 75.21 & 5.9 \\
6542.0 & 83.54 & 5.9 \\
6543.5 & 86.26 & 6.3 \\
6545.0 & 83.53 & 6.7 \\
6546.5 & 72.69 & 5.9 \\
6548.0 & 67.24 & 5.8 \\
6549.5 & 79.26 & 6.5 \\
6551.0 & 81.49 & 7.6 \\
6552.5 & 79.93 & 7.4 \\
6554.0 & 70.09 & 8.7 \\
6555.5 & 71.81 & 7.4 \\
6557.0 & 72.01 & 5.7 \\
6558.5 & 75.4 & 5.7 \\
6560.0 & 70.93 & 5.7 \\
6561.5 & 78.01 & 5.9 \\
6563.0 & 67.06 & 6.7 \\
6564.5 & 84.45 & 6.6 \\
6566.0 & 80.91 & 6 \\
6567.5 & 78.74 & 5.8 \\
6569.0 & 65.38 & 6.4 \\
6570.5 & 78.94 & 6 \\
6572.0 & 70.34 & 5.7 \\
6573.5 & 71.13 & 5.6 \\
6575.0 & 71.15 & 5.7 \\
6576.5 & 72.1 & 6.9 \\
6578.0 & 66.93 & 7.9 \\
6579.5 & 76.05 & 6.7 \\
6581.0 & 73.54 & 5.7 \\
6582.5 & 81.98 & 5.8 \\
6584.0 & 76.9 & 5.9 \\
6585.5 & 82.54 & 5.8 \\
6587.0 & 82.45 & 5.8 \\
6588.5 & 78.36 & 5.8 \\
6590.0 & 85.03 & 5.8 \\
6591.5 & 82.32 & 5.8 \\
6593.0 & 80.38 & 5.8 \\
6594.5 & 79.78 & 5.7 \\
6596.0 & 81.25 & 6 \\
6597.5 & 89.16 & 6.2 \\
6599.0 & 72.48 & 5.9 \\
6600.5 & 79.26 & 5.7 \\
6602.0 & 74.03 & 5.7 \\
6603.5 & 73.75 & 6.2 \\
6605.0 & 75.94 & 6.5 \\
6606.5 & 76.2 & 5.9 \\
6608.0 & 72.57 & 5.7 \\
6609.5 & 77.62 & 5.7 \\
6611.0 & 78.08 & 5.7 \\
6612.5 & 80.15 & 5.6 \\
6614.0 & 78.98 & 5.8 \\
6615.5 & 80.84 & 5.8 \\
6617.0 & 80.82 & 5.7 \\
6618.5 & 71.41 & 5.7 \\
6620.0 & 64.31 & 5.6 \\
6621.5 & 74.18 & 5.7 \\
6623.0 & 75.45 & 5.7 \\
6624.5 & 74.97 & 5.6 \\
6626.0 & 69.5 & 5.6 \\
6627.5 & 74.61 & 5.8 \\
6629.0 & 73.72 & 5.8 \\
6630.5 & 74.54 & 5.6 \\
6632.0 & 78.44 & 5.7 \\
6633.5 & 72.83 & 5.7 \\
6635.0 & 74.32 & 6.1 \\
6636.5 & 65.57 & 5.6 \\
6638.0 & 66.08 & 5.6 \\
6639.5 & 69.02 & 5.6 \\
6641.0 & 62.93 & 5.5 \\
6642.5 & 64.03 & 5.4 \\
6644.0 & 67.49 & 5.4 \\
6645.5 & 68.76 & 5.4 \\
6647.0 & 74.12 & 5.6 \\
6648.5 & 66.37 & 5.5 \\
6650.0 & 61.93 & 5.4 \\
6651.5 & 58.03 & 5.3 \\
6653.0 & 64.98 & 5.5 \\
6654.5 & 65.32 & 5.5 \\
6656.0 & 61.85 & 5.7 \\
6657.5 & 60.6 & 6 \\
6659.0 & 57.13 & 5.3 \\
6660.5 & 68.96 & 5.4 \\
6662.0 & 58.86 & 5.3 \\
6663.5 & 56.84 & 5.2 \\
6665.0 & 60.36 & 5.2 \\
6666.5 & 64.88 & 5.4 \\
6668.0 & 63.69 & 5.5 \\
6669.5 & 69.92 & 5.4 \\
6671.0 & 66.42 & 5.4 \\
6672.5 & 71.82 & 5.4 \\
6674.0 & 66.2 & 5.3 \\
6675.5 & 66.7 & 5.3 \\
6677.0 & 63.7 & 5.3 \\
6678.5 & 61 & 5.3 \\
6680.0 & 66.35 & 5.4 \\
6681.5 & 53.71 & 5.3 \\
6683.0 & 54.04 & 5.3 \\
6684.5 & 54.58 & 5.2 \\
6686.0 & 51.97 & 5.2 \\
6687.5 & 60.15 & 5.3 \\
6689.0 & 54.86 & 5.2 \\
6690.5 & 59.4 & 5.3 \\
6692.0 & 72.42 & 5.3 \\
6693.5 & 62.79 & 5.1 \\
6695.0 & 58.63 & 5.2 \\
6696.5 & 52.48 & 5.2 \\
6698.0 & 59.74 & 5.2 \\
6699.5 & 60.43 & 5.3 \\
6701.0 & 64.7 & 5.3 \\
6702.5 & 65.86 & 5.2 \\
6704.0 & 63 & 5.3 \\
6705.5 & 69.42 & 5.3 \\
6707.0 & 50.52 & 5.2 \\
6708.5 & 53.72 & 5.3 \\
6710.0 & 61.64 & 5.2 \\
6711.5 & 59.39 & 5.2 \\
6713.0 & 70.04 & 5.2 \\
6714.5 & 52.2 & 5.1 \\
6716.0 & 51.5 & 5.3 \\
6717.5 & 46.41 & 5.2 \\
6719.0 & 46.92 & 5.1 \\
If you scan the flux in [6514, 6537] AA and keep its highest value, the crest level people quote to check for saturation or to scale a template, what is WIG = 88.96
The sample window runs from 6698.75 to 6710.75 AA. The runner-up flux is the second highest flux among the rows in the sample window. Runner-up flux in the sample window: 65.86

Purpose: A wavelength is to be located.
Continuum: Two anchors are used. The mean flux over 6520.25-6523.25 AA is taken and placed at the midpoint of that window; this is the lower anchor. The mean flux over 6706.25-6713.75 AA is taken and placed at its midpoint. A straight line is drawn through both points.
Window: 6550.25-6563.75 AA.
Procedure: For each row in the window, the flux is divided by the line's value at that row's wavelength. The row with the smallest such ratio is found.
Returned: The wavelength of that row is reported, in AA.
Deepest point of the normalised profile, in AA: 6563.0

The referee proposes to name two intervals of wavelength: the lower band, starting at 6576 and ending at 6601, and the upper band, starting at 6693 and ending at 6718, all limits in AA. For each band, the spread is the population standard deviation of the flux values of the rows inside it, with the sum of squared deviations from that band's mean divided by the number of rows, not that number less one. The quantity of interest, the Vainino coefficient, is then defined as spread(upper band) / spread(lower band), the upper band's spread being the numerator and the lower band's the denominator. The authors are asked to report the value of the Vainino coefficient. 1.3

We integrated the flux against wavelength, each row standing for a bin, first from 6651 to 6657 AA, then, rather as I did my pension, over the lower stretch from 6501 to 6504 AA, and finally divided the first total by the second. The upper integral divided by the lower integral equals 1.7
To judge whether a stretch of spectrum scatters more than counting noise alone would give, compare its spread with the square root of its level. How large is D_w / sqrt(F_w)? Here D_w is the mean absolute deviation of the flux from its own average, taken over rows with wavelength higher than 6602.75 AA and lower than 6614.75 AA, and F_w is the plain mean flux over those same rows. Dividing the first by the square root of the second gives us 0.2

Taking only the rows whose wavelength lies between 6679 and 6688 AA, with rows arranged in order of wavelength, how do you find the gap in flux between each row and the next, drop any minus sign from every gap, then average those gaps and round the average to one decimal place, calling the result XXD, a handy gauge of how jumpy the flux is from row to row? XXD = 4.9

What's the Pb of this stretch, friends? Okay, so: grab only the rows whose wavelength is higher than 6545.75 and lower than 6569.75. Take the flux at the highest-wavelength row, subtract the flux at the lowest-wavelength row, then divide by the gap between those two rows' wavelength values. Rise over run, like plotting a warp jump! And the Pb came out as -0.32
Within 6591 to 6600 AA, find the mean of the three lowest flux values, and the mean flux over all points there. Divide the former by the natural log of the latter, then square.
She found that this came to 312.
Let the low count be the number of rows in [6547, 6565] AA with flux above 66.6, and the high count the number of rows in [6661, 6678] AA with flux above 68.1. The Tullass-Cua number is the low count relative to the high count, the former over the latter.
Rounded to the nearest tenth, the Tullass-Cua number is 6.0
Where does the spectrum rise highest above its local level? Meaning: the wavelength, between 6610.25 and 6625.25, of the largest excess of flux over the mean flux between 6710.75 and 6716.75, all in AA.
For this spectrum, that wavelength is 6615.5 AA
